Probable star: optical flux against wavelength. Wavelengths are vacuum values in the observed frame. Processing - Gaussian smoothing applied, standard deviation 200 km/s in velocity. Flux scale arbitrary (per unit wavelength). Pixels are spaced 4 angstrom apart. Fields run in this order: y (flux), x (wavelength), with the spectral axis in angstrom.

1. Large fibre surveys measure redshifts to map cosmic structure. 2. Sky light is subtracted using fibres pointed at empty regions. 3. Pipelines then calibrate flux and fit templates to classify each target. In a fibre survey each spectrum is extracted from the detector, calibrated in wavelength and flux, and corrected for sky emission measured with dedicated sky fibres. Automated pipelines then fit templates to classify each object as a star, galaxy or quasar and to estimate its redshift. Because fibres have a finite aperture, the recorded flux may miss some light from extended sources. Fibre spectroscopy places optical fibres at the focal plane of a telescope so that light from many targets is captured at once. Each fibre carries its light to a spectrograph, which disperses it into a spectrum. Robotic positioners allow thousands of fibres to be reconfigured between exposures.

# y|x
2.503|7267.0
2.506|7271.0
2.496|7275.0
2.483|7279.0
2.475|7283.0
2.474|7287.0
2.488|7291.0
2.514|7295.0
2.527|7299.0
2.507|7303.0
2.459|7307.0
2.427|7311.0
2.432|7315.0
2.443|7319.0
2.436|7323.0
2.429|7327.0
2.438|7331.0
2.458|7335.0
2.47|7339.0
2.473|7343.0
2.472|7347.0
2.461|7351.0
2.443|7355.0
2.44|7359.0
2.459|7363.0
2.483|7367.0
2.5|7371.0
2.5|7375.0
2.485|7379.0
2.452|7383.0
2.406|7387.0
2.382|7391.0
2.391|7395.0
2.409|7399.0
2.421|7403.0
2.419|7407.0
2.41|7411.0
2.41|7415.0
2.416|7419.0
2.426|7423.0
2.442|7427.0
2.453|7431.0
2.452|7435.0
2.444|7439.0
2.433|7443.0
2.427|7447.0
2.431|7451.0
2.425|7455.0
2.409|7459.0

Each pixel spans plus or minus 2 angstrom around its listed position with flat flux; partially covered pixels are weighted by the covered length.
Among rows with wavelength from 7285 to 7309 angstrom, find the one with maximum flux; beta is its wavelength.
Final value 7299.0 angstrom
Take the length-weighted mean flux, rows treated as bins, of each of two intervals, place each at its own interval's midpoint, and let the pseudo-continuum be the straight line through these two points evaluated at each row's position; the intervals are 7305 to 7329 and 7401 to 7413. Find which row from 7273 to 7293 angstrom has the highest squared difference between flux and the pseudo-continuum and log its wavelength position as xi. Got 7275.0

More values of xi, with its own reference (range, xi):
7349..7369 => 7367.0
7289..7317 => 7299.0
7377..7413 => 7379.0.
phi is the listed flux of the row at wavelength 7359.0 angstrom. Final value 2.44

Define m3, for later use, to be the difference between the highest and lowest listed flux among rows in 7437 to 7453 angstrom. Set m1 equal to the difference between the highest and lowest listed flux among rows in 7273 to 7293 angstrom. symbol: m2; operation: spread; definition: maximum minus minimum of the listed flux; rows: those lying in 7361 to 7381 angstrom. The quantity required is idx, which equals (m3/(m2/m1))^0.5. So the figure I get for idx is 0.10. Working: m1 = 0.022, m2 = 0.041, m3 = 0.017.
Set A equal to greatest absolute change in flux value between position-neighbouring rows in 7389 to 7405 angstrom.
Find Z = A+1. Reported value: 1.018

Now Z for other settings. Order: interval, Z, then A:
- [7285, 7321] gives 1.048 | 0.0480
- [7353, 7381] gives 1.024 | 0.0240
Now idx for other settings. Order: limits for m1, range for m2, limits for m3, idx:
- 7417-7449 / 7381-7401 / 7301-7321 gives 0.21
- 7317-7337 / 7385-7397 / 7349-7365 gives 0.16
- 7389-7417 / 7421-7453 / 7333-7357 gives 0.21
